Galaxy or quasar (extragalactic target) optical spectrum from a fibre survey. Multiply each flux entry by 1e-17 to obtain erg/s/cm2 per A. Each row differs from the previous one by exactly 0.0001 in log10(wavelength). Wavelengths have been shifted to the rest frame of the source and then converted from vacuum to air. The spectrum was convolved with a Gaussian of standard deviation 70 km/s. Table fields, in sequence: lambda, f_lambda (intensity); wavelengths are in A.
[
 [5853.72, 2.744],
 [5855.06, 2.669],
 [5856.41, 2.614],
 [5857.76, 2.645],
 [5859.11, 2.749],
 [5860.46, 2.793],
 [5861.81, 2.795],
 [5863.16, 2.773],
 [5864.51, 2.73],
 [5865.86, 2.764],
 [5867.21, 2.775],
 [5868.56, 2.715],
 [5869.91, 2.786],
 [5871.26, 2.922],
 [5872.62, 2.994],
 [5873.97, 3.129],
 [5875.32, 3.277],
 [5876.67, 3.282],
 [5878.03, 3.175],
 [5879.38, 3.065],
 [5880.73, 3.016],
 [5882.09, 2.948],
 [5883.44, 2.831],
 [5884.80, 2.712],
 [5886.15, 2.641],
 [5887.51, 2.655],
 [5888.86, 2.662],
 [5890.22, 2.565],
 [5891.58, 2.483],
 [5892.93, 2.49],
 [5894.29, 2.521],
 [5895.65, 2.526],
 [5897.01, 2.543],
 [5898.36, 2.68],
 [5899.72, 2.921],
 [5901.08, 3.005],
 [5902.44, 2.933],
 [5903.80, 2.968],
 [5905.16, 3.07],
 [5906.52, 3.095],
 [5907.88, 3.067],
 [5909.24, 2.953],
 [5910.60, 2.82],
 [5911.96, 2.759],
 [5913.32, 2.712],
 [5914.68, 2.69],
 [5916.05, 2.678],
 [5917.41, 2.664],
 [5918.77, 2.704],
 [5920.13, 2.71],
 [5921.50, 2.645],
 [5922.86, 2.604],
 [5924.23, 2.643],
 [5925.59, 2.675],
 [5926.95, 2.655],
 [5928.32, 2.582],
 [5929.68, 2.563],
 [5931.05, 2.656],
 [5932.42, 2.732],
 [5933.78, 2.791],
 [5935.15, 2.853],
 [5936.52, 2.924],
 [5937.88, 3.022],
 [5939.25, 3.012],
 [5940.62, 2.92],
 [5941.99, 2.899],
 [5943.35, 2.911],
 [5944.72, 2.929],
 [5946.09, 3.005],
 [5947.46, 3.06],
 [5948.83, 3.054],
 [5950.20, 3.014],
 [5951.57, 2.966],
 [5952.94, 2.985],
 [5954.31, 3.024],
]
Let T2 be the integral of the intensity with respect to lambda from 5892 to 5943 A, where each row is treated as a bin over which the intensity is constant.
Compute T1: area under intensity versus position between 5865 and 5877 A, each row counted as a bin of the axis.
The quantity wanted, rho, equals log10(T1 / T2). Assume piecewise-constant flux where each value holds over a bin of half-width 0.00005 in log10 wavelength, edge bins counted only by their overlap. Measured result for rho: -0.6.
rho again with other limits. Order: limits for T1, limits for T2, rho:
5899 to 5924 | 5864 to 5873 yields 0.4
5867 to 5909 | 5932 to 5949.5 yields 0.4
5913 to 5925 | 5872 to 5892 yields -0.3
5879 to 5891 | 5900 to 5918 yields -0.2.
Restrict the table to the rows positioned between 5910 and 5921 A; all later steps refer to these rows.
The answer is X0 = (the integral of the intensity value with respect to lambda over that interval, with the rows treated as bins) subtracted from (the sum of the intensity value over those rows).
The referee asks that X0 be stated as -8.1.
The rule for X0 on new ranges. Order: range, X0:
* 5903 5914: -8.8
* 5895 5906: -8.5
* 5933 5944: -8.8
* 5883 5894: -7.8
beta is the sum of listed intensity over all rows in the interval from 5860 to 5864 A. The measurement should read 8.4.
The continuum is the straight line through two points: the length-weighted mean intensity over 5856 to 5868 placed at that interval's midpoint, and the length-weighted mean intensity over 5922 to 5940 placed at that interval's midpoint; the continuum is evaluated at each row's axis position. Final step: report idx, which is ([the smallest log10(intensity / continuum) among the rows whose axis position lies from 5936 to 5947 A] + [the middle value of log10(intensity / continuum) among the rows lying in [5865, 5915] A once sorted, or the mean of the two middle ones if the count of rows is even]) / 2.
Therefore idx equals 0.018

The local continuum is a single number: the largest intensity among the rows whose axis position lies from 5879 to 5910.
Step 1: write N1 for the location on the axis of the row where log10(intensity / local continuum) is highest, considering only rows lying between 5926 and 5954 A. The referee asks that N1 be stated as 5947.46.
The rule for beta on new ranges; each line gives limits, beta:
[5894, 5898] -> 7.6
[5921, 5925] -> 7.9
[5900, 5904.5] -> 8.9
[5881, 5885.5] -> 8.5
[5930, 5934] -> 8.2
